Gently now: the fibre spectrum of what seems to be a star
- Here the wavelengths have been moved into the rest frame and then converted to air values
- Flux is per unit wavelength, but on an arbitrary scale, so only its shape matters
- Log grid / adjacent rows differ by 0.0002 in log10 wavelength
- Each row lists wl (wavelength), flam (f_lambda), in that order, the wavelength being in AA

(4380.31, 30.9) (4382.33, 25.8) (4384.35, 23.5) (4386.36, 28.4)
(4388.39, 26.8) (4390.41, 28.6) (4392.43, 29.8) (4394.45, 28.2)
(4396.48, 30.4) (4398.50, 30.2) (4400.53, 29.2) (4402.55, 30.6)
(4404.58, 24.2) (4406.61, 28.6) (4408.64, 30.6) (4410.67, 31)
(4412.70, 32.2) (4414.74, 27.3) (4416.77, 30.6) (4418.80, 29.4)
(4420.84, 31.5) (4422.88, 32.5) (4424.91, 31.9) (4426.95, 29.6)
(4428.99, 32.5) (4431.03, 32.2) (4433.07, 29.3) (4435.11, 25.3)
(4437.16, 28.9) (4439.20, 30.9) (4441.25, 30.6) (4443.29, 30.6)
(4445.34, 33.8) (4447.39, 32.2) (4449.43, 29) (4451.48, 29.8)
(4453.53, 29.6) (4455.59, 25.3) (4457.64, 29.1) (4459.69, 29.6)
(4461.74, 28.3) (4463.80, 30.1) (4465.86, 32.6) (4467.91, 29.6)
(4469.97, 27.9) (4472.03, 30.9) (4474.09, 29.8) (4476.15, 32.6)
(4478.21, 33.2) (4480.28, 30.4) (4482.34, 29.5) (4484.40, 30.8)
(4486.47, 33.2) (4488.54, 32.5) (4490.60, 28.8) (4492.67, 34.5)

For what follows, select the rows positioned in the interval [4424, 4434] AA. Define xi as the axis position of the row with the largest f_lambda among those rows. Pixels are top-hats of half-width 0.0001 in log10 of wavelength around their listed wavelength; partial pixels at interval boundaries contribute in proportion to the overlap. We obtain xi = 4428.99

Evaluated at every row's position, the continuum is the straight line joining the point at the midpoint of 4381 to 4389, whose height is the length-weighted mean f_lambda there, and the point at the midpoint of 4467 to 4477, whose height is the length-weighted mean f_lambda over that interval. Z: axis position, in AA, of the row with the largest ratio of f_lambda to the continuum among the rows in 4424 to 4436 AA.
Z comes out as 4428.99 AA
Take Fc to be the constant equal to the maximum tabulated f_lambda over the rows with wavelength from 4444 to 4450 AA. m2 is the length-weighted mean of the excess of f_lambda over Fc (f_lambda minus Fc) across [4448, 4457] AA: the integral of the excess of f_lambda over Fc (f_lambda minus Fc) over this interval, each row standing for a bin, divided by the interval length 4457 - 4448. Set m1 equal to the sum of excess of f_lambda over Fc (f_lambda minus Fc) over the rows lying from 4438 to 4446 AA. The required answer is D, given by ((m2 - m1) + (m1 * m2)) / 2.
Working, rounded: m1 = -9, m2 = -5.2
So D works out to 26.1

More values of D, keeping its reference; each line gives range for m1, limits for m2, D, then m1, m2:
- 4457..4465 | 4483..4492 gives 29.8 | -18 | -2.4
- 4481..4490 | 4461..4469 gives 19.4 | -9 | -3.6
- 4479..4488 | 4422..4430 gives 16.9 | -11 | -2.2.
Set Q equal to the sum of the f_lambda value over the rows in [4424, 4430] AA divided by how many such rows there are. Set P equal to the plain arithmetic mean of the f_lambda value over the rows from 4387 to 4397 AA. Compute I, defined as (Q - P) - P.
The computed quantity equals -26.2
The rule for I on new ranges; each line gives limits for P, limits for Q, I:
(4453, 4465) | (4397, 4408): -28.8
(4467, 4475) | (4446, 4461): -29.9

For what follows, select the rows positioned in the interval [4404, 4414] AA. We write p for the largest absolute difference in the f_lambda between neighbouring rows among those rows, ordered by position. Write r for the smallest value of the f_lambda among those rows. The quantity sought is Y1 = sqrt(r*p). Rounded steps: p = 4.4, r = 24.2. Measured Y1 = 10.3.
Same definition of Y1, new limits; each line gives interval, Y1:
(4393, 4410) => 12.4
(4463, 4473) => 9.1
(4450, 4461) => 10.4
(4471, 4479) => 9.1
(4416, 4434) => 9.2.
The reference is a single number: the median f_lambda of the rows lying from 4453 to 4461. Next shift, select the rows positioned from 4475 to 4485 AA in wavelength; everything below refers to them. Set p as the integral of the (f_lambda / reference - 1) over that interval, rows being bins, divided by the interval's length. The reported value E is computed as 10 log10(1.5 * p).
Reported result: -10.0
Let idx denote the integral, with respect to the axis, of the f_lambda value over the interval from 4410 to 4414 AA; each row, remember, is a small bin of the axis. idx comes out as 125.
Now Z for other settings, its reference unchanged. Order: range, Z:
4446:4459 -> 4447.39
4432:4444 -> 4439.20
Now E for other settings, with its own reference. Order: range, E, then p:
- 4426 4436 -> -16.0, 0.017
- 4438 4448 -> -9.5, 0.075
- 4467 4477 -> -14.0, 0.026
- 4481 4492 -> -10.6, 0.058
